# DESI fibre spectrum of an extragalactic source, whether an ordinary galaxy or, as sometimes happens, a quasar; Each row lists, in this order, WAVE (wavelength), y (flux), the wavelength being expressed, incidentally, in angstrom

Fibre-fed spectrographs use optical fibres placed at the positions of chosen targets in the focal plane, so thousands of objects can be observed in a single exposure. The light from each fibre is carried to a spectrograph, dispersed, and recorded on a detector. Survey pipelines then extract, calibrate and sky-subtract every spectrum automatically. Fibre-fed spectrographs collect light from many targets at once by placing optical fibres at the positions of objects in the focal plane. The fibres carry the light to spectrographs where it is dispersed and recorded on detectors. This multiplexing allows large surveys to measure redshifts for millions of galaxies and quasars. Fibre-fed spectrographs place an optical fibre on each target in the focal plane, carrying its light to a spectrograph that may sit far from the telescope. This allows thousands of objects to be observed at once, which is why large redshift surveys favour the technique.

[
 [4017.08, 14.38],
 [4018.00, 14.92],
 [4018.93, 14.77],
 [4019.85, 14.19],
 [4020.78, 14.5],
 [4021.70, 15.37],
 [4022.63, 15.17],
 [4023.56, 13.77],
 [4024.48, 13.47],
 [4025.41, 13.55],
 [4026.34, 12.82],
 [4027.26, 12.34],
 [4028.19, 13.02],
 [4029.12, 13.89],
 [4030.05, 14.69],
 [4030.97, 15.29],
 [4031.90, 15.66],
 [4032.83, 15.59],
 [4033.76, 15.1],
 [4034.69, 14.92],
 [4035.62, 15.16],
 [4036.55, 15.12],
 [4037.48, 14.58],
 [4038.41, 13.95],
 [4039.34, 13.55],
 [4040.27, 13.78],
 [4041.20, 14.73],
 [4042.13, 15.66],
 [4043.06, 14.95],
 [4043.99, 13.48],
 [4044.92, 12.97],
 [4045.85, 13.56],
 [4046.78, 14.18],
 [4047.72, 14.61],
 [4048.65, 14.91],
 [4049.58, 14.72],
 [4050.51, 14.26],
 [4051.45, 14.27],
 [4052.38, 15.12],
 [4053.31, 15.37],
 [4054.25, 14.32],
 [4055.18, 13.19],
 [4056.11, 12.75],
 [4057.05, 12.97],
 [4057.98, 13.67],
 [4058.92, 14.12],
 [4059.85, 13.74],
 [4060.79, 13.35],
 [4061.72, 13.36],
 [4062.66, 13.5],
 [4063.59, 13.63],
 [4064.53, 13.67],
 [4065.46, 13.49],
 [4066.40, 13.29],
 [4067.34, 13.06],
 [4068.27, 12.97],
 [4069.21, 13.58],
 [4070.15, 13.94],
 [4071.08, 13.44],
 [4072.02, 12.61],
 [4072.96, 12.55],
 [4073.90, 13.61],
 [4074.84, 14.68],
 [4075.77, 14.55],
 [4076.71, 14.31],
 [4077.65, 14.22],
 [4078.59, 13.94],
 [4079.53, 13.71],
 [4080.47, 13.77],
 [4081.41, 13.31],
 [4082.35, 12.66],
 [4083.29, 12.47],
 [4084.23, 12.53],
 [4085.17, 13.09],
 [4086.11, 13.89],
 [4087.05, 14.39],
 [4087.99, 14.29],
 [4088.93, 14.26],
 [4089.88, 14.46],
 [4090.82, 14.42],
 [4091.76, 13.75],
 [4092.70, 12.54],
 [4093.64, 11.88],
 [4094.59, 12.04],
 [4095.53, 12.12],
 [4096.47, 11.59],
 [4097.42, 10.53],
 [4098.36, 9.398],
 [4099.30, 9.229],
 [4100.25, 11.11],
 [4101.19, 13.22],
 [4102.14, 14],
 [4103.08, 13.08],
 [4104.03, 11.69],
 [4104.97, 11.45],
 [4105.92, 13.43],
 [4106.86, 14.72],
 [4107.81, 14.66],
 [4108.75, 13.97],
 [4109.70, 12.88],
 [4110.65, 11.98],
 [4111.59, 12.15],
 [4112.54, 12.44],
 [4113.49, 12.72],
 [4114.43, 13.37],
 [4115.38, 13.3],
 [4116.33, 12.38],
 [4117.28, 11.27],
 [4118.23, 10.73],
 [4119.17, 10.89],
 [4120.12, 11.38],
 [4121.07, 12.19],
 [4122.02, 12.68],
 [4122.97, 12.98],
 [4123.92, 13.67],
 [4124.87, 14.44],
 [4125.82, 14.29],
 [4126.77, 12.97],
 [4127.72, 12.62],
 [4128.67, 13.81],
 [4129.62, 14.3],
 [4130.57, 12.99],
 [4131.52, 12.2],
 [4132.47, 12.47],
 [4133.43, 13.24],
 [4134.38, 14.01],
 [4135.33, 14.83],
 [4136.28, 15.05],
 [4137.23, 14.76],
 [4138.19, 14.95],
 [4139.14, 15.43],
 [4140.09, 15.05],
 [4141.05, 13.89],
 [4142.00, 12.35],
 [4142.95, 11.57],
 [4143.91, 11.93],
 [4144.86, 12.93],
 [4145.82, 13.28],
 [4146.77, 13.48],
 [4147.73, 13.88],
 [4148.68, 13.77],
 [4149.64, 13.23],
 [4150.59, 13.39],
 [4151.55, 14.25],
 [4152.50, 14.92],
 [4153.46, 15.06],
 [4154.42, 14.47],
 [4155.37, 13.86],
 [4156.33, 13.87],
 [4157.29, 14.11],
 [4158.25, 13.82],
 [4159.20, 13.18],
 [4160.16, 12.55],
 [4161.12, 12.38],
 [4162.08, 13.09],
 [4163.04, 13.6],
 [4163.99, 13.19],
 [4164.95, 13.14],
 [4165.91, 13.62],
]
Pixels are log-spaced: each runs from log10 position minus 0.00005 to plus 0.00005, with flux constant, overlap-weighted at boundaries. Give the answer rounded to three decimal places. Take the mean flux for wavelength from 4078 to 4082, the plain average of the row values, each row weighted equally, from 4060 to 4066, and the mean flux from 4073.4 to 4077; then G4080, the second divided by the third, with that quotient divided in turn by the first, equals 0.069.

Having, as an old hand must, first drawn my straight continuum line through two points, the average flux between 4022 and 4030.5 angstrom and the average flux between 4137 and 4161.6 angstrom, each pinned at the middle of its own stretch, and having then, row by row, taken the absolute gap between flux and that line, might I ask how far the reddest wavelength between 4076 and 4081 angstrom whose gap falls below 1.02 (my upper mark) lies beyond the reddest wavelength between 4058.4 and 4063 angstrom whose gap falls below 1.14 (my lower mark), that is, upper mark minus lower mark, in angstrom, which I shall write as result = 17.8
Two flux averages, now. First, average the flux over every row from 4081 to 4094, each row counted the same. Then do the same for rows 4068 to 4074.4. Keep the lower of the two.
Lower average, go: 13.2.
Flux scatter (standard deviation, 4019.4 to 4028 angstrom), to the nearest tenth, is 1.0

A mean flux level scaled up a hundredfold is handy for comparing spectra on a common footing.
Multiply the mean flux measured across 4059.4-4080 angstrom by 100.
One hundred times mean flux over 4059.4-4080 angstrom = 1360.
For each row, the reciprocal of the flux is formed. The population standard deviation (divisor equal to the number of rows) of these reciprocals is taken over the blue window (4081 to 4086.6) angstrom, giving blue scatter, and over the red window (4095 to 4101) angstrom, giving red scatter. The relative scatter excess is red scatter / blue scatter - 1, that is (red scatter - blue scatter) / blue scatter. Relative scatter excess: 2.3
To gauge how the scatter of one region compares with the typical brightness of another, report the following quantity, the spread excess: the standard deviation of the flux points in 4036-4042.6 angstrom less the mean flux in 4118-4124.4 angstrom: -11.4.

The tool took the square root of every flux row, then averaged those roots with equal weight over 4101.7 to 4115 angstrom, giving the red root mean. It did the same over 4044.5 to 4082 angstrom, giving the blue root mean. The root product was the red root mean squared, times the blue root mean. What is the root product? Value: 48.3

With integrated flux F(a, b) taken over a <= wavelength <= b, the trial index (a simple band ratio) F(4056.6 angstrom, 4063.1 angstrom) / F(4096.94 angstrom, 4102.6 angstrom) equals 1.4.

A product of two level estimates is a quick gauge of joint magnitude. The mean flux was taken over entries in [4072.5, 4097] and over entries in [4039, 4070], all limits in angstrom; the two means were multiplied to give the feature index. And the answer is 187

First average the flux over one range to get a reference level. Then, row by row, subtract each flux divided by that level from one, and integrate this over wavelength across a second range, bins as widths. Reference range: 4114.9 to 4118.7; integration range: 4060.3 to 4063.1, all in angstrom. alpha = -0.35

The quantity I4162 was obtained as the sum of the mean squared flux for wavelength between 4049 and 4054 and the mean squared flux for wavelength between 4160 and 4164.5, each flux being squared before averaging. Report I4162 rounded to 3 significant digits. 386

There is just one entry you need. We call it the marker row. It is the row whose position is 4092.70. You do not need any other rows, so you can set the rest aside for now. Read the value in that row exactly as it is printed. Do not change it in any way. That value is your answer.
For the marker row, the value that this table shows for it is 12.54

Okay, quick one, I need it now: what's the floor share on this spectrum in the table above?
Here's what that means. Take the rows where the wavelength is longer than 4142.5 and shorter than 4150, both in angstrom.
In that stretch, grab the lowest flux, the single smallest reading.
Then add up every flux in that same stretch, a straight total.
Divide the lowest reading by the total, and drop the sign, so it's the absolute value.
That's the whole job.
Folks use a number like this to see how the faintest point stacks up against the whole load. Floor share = 0.11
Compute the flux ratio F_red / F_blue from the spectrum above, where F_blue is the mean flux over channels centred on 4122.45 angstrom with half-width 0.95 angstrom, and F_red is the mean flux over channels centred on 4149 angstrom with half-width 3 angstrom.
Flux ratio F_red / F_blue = 1.07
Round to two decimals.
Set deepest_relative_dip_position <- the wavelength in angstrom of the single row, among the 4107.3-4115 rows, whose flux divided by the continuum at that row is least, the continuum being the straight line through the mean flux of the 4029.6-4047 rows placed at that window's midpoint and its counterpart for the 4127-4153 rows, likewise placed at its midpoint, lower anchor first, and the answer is 4110.65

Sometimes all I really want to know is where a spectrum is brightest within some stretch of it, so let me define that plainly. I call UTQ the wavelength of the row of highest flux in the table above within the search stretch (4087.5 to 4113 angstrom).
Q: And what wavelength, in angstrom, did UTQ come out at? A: 4106.86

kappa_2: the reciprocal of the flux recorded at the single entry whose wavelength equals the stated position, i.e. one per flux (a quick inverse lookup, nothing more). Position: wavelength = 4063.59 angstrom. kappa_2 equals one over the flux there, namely 0.073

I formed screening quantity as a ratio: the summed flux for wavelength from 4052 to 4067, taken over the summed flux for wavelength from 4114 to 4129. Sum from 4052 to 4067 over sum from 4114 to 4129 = 1.08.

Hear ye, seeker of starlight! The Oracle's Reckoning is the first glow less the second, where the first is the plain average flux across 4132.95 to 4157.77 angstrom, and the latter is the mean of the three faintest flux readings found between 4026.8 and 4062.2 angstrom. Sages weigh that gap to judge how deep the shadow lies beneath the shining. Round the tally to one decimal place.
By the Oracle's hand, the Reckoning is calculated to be 1.2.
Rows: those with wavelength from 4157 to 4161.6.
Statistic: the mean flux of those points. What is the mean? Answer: 13.2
